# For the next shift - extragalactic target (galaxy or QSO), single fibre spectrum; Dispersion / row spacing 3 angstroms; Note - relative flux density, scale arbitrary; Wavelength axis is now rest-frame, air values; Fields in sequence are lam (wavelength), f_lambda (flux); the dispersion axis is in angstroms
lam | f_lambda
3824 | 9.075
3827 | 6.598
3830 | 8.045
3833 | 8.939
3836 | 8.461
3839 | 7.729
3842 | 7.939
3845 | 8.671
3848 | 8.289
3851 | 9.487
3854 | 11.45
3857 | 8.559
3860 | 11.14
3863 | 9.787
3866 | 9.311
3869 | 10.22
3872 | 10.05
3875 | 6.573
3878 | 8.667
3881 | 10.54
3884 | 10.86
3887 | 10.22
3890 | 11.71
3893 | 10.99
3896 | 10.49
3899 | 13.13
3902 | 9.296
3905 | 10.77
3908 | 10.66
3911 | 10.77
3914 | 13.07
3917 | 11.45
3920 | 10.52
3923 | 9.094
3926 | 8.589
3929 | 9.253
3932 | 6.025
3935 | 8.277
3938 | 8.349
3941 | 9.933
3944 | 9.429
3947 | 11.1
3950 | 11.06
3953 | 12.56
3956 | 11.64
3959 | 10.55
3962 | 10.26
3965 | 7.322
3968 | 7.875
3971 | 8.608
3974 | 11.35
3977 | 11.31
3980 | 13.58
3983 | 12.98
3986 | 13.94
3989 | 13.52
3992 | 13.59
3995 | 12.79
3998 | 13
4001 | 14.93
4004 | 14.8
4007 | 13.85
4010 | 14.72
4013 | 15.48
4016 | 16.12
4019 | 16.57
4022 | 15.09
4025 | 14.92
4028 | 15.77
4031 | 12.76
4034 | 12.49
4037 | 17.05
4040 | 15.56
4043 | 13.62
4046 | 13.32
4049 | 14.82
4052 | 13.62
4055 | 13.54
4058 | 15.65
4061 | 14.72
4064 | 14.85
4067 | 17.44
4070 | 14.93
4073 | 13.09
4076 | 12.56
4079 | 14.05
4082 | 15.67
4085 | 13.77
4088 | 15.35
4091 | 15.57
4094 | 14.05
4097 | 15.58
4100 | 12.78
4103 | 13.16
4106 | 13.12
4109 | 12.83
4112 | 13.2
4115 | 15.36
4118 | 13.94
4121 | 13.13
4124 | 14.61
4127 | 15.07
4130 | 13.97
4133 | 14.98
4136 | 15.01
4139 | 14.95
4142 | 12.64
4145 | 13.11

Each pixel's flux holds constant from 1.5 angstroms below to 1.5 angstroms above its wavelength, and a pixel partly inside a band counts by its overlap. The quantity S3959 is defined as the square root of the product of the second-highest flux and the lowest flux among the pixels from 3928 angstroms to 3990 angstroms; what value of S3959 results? 9.0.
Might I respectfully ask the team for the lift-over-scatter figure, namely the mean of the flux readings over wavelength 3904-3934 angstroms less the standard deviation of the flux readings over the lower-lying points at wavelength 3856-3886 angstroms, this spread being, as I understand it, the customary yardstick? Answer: 8.7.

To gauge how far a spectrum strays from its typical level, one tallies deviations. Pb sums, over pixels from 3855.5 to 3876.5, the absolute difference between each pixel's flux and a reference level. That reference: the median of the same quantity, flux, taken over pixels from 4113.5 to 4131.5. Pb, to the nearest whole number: 34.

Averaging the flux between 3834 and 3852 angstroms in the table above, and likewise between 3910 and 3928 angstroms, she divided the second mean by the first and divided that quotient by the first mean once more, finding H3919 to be 0.15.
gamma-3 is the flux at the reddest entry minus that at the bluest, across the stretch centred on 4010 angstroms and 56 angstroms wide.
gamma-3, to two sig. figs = 4.1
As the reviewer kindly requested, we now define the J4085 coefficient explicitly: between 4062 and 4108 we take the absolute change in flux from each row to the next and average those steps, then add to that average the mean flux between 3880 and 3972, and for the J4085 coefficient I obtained 11.6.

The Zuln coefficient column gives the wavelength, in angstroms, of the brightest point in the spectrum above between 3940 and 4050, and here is 4037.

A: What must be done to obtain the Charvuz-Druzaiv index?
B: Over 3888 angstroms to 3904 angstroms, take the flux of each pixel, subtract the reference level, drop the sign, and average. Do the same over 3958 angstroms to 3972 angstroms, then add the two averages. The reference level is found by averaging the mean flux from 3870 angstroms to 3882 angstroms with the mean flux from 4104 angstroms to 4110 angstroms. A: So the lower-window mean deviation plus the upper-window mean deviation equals 3.1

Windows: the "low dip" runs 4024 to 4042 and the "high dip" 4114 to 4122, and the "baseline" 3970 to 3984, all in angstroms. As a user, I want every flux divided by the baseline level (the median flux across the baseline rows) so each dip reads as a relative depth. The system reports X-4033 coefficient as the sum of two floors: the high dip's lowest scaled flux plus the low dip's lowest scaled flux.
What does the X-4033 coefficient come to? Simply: 2.3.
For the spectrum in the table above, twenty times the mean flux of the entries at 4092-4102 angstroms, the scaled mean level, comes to 283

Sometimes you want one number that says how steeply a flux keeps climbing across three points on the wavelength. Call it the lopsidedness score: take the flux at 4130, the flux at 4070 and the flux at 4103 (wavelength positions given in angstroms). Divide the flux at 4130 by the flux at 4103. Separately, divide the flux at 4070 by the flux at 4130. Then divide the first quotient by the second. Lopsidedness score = 1.0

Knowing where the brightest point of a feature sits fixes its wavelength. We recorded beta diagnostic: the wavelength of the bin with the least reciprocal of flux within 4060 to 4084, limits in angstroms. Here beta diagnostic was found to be 4067 angstroms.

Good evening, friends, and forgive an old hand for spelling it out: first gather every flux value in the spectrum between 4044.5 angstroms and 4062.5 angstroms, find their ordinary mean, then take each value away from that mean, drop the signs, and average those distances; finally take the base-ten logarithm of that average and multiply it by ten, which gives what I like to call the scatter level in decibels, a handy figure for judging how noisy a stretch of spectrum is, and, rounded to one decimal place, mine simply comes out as -1.1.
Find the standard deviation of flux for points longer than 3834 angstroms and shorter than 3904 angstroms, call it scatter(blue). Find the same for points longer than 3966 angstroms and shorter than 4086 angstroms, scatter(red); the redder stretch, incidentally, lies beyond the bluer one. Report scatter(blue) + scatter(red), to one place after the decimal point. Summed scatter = 3.4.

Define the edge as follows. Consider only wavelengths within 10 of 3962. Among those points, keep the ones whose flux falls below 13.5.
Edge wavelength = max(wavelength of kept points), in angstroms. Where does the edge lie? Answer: 3971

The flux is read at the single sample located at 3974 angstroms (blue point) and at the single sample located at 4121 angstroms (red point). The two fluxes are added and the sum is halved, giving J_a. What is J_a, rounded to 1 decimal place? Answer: 12.2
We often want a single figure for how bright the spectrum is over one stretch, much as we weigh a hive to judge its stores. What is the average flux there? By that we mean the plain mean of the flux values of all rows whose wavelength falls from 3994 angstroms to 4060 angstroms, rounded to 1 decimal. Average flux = 14.6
